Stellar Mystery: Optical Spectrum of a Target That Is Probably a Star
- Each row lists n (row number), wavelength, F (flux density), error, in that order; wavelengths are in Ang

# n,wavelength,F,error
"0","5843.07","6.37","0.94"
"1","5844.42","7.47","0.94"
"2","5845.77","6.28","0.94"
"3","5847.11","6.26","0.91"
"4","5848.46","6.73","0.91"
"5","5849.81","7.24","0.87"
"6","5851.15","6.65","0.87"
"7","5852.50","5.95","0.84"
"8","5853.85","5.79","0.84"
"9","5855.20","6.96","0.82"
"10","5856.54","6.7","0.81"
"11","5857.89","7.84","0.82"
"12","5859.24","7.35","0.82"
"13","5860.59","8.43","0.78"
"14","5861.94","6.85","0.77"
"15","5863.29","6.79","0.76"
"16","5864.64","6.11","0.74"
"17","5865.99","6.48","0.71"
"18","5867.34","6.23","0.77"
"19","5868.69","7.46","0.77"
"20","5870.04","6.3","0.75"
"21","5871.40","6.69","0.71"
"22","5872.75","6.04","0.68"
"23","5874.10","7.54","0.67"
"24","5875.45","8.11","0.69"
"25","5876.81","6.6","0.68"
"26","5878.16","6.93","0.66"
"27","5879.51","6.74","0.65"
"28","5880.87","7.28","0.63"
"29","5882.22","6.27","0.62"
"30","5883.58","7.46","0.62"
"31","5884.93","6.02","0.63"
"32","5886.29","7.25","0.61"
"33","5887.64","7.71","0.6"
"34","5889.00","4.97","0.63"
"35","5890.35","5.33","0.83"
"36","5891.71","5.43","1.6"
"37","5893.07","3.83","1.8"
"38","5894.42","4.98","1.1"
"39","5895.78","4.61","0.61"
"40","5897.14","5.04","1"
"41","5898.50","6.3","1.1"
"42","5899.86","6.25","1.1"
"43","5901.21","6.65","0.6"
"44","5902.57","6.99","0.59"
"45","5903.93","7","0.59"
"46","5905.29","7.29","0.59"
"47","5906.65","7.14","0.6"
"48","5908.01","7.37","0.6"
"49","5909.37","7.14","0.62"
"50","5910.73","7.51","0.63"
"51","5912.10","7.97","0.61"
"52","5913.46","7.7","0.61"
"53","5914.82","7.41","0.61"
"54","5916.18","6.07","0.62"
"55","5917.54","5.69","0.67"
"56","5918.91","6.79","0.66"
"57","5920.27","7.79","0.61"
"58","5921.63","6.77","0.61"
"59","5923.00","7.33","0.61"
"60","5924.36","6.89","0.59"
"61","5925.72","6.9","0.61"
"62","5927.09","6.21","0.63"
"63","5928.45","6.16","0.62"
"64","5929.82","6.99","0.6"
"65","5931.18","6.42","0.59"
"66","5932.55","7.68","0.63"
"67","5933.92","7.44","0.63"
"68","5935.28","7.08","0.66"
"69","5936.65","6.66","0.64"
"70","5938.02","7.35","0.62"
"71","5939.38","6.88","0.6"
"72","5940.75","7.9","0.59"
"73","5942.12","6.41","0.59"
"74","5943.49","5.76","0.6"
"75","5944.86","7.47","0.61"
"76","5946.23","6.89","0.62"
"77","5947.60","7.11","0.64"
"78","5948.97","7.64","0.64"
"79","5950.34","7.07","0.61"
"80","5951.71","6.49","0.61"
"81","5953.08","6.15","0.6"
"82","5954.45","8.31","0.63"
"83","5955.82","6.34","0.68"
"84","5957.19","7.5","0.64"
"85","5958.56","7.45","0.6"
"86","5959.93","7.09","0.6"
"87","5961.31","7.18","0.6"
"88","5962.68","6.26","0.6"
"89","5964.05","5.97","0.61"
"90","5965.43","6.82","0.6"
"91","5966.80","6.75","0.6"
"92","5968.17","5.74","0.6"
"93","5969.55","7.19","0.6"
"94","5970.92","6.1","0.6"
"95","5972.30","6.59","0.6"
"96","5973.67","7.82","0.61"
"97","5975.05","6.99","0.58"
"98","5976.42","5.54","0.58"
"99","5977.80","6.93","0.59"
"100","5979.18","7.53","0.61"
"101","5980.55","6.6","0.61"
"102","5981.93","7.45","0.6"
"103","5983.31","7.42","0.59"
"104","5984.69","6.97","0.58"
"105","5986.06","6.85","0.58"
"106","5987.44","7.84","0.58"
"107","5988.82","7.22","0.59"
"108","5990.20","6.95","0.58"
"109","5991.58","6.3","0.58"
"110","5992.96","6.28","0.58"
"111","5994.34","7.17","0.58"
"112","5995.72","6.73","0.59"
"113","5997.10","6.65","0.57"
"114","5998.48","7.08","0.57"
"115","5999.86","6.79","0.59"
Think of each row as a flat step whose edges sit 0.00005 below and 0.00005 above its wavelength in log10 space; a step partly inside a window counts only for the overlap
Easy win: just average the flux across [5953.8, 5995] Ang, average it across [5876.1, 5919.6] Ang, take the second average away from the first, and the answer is 0.41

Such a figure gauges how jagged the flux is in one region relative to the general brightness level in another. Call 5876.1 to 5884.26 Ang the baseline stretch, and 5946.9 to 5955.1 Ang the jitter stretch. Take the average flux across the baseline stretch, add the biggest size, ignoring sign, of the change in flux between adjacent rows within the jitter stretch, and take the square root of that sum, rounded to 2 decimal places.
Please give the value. 3.01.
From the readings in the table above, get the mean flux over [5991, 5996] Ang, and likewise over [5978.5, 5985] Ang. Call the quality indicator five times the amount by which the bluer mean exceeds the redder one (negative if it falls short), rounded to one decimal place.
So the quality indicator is 2.9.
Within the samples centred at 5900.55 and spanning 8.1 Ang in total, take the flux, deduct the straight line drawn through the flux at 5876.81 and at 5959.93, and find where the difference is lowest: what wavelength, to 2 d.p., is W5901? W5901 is 5897.14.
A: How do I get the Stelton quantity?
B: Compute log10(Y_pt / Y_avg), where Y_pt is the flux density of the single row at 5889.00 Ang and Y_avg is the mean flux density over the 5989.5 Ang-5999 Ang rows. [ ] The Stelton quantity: -0.13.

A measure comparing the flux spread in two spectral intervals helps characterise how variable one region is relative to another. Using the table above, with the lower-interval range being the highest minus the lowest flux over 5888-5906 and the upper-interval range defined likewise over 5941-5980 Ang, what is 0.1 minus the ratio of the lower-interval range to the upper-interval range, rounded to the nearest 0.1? -1.1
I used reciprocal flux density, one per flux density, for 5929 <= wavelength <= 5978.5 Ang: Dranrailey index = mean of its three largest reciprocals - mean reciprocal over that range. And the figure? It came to 0.030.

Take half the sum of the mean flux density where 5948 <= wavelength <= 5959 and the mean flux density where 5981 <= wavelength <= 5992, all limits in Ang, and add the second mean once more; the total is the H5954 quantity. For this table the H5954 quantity 14.25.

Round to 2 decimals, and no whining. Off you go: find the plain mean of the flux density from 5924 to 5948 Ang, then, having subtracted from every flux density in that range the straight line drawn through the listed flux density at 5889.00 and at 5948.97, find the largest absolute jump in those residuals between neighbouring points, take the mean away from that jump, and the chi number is -5.25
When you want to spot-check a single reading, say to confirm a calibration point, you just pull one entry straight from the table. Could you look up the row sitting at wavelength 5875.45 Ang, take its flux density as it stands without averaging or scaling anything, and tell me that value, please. 8.11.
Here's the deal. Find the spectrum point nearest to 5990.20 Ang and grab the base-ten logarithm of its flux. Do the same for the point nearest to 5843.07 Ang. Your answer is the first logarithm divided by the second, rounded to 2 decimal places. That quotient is 1.05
